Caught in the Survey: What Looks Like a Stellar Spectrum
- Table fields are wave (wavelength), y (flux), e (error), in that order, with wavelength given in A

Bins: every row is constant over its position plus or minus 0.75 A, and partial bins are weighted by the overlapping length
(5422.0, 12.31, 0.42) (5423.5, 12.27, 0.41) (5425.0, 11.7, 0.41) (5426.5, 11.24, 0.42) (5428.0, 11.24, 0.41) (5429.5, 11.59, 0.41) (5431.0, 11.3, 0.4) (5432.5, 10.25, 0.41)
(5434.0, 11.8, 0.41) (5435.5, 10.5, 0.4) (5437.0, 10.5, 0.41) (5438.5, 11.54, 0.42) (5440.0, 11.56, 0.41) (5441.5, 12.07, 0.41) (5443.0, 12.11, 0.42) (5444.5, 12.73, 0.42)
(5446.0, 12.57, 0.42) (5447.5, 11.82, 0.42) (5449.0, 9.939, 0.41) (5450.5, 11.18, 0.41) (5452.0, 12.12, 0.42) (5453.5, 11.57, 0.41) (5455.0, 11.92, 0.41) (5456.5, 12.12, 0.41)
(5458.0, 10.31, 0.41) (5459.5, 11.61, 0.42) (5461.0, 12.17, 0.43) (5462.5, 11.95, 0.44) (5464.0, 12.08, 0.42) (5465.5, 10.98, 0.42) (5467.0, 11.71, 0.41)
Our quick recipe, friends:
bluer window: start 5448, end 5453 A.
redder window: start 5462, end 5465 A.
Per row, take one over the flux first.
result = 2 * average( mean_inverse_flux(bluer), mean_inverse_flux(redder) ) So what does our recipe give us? 0.174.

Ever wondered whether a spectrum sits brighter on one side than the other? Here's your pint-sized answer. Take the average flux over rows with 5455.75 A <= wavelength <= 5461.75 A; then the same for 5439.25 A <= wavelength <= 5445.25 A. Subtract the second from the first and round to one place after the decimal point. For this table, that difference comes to -0.6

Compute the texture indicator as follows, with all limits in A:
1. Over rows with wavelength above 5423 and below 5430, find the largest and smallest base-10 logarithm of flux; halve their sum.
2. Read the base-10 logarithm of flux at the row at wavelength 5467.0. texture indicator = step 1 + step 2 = 2.14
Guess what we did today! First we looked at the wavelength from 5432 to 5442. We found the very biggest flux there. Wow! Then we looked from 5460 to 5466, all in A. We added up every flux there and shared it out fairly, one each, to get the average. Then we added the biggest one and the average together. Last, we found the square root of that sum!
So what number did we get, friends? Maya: 4.89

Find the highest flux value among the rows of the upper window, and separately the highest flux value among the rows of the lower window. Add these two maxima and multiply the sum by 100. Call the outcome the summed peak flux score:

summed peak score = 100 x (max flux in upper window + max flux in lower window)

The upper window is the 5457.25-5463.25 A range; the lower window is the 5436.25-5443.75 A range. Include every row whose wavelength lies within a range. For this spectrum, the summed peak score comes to 2428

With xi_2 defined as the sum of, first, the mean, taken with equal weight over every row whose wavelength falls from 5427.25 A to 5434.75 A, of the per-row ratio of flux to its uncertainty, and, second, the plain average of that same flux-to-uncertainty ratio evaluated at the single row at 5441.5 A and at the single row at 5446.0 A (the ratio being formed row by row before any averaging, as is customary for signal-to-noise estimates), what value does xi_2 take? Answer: 57.2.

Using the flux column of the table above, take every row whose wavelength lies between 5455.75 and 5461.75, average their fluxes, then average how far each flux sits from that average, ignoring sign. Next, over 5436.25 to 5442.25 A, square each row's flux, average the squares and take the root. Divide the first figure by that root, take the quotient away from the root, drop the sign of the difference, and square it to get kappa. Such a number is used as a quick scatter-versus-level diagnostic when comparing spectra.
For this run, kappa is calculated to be 129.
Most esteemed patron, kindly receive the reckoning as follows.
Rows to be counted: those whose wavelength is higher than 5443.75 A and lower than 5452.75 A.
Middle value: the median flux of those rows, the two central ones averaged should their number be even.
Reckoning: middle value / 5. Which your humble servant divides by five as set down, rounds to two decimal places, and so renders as 2.39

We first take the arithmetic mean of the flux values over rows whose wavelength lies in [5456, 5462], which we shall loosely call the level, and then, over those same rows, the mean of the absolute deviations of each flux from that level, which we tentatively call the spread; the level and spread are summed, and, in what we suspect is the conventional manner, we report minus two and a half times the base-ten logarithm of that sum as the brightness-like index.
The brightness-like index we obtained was -2.71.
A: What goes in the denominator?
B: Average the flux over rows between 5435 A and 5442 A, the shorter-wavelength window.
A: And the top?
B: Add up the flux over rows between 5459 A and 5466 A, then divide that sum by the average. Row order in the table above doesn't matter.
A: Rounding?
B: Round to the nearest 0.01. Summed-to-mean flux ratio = 5.23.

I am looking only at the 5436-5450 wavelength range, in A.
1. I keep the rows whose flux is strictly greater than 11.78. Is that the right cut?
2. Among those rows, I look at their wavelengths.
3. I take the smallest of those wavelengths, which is 5441.5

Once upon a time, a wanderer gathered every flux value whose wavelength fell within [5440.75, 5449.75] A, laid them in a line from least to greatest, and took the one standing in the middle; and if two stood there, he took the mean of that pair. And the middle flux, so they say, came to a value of 12.1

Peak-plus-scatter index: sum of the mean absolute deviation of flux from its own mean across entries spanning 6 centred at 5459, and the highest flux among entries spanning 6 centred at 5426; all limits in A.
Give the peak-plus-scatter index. 12.9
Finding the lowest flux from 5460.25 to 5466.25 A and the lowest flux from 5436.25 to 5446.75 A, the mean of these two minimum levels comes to 10.7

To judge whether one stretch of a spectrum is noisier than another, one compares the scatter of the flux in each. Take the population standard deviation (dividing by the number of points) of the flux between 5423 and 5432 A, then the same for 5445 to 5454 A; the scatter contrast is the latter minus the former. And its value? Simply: 0.47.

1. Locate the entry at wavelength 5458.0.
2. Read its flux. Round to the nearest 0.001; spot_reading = 10.310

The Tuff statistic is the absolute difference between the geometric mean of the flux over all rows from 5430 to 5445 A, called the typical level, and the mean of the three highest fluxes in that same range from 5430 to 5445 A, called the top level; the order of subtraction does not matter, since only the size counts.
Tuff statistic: 0.9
